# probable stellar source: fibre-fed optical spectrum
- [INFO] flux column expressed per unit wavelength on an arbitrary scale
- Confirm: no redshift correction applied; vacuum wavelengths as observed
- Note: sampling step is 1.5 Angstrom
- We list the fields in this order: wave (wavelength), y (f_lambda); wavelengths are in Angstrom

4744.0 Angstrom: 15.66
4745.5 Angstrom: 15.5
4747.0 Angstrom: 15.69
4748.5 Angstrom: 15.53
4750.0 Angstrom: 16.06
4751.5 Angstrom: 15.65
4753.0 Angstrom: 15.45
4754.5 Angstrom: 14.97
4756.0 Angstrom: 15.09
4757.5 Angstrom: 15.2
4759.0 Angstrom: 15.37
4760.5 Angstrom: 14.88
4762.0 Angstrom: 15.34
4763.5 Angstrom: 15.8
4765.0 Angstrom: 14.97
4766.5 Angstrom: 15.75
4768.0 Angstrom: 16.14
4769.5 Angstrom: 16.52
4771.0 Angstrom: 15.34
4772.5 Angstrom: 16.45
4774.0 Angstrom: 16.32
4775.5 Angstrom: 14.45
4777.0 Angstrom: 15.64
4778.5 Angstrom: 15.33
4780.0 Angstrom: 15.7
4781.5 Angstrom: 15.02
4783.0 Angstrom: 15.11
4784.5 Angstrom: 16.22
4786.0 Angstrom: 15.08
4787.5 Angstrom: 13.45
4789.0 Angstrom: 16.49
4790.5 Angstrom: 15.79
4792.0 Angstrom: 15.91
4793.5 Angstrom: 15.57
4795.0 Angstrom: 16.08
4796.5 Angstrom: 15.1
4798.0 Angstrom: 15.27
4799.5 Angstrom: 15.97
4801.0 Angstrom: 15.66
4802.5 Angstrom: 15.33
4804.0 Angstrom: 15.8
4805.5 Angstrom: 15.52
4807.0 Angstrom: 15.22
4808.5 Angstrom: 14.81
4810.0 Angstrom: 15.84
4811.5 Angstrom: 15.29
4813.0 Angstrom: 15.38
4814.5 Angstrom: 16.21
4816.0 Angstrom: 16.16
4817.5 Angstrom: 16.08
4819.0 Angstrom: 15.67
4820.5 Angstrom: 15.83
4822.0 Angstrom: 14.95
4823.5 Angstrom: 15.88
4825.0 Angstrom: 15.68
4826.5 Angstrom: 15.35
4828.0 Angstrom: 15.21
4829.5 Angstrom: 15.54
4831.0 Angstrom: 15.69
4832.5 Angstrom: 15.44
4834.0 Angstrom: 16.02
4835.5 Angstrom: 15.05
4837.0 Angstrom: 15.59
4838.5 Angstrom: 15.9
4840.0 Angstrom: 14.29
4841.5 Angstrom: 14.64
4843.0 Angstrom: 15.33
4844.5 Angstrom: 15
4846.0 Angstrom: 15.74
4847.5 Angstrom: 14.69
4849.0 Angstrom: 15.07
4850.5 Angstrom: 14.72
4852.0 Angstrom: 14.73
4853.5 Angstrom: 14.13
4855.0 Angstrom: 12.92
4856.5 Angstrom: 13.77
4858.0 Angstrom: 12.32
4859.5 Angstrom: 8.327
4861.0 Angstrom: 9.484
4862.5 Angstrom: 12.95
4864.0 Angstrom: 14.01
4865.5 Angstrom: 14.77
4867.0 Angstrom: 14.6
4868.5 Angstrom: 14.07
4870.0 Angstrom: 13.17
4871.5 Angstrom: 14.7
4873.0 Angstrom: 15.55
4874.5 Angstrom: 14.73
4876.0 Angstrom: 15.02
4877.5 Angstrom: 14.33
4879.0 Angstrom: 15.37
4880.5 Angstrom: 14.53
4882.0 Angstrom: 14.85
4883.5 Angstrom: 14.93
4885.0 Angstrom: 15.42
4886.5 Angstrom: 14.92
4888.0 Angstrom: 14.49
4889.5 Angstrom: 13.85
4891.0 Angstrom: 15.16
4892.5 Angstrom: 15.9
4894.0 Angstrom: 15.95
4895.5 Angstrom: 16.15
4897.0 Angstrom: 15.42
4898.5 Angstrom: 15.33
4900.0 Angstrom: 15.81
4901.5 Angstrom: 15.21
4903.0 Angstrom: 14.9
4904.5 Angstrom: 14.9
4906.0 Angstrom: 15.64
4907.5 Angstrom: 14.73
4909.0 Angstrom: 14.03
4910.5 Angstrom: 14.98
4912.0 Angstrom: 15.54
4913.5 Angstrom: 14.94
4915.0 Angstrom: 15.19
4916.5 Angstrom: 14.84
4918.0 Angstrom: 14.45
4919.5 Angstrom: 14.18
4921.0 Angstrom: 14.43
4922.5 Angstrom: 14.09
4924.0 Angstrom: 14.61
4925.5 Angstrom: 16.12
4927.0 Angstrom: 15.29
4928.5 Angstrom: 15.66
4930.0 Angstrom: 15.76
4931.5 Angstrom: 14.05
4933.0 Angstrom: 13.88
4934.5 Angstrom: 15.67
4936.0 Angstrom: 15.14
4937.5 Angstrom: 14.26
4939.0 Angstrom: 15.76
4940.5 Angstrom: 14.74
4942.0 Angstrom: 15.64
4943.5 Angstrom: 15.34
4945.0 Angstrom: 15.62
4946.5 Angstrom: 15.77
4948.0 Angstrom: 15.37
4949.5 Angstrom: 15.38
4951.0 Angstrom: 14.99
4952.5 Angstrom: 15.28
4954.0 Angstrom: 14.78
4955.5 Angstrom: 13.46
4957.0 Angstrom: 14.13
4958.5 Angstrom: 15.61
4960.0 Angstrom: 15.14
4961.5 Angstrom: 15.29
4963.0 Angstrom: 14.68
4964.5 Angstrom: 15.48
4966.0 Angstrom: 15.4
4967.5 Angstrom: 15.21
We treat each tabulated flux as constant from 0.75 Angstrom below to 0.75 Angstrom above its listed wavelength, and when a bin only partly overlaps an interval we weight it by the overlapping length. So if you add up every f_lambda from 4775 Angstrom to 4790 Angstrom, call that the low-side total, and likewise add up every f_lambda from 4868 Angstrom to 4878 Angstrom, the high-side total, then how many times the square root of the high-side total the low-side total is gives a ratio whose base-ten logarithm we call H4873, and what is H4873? 1.2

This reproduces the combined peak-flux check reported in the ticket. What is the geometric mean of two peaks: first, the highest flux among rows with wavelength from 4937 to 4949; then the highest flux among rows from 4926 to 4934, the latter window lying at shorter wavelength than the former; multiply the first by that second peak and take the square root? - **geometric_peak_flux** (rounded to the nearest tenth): 15.8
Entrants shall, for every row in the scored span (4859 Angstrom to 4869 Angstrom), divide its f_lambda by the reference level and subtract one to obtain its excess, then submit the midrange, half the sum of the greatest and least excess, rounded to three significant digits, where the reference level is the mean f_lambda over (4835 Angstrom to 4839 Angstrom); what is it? -0.256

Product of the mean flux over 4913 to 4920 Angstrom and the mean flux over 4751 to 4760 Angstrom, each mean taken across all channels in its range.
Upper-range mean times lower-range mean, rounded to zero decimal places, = 225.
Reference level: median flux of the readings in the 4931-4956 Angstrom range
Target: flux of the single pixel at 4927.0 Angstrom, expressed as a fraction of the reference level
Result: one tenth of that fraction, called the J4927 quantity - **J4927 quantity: 0.100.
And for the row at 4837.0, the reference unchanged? 0.102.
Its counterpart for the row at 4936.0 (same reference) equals 0.099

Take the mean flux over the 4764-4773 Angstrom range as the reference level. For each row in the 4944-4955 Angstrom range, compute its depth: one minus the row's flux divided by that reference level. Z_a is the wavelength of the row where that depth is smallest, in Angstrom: 4946.5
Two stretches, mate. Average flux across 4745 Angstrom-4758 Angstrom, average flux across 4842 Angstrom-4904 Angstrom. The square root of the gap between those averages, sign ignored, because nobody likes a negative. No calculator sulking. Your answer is 1.01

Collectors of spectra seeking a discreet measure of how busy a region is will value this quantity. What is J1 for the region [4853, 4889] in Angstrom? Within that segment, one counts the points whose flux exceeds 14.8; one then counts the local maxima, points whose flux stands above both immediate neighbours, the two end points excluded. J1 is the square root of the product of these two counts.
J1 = 6.5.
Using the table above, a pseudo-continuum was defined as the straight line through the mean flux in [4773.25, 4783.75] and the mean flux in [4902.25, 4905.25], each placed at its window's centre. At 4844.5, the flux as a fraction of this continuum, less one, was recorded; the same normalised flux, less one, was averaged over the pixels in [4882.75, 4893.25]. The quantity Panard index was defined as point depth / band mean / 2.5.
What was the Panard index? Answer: 8.2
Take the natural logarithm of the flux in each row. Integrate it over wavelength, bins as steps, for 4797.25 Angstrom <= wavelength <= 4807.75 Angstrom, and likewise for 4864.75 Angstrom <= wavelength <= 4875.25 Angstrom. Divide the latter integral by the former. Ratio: 0.97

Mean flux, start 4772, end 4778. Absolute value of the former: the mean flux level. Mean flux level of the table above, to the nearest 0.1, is 15.7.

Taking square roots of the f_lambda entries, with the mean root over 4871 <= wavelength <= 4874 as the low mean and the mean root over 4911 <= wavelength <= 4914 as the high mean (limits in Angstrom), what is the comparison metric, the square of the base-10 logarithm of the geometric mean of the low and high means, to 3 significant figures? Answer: 0.349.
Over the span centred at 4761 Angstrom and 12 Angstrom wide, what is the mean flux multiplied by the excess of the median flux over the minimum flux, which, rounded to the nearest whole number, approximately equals 6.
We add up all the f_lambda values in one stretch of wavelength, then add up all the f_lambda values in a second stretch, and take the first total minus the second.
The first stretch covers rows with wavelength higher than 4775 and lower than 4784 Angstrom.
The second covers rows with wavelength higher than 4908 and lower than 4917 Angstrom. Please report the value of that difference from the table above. 1.7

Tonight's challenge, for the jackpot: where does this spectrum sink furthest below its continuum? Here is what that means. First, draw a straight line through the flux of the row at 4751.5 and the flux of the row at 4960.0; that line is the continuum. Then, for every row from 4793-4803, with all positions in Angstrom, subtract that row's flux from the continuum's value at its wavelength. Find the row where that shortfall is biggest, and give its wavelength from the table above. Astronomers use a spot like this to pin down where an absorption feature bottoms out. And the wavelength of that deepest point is 4796.5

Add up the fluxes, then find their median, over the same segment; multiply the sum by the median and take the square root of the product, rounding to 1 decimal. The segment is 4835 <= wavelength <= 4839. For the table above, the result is 26.9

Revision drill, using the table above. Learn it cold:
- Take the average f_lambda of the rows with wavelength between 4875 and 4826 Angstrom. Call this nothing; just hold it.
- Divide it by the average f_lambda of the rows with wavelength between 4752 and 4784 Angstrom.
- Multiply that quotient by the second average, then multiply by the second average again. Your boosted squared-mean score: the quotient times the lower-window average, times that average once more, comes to 222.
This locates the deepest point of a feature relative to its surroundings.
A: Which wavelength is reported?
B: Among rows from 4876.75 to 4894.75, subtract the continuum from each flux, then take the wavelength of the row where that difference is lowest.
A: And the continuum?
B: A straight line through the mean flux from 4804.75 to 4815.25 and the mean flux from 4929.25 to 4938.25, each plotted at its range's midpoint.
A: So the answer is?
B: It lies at 4889.5 Angstrom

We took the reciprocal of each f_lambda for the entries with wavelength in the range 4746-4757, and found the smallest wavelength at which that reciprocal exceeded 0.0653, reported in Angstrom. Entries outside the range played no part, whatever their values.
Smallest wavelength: 4754.5 Angstrom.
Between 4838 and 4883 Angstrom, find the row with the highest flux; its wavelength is 4838.5 Angstrom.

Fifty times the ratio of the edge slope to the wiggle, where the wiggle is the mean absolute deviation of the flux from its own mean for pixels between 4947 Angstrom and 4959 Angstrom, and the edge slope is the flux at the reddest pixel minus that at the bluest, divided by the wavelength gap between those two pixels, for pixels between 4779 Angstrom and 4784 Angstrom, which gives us -17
